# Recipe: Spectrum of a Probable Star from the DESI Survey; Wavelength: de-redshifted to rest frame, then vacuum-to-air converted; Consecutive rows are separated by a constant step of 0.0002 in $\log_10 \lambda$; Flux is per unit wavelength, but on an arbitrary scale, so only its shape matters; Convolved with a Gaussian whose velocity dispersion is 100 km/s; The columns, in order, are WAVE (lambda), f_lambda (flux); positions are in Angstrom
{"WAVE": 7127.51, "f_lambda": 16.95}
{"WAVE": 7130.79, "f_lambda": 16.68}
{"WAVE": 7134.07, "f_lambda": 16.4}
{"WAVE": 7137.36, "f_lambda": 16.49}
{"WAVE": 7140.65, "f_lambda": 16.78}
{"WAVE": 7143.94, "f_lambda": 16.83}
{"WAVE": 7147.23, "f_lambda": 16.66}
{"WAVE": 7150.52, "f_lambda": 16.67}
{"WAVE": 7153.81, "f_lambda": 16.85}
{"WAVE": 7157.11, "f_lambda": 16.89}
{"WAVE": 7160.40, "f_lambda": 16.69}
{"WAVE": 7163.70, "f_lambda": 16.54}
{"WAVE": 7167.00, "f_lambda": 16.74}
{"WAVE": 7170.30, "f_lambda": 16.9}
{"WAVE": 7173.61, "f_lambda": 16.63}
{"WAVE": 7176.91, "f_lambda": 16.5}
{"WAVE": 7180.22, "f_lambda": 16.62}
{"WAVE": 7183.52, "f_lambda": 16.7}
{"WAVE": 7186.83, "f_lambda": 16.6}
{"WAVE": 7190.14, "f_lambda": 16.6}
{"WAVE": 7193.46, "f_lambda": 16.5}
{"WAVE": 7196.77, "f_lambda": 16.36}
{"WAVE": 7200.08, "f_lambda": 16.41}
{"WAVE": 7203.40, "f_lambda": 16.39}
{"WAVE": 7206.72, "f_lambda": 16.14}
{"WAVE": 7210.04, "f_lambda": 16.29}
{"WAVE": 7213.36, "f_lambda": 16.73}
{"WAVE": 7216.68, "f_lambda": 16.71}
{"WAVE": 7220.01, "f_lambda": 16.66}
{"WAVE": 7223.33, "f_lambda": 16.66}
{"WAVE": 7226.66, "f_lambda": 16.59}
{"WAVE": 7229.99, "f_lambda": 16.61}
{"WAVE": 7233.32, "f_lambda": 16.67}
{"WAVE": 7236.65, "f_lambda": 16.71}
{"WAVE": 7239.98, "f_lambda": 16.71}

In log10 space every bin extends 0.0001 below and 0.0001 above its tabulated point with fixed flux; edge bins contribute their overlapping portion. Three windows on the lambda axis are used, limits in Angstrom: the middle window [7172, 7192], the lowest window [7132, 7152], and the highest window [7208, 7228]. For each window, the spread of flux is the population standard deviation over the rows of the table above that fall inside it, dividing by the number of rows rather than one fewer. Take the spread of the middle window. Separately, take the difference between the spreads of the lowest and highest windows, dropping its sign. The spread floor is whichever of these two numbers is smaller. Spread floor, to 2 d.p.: 0.00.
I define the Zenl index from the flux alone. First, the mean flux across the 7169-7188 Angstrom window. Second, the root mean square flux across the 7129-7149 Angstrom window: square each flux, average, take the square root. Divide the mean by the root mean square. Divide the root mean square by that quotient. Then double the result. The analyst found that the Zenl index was 33.25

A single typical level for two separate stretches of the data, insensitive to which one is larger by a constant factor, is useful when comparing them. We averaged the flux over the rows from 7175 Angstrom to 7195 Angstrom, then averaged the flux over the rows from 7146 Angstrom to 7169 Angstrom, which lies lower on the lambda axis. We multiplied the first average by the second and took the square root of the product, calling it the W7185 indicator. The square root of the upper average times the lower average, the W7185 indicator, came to 16.7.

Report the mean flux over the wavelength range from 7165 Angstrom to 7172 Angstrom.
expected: 16.8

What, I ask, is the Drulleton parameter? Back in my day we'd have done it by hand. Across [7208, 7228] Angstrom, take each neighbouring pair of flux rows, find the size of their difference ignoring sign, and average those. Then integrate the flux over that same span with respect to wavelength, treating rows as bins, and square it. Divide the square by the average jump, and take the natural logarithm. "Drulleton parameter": 13.76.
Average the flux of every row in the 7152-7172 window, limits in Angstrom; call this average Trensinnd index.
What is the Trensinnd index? 16.8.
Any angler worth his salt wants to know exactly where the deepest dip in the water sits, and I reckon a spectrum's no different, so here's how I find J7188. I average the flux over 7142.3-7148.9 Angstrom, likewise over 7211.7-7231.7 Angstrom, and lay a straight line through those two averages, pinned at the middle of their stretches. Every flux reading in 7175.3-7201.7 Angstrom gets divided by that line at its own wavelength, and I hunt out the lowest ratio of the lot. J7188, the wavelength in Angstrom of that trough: 7196.77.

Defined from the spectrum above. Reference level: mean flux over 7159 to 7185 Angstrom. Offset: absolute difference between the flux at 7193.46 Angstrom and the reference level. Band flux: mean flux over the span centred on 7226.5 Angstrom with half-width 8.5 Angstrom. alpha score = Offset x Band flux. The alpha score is 2.7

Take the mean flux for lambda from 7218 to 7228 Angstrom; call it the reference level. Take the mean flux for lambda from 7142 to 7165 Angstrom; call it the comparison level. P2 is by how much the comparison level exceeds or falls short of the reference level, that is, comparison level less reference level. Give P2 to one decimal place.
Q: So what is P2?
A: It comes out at 0.1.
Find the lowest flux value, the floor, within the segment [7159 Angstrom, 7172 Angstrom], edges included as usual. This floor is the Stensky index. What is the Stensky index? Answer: 16.54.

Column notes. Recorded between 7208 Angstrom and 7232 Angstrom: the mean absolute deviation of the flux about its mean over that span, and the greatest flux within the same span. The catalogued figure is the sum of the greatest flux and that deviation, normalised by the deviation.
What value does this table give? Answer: 176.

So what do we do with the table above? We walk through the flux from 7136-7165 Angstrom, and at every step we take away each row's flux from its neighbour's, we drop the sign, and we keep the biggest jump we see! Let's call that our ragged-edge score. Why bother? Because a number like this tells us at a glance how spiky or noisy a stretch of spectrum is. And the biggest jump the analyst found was 0.29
